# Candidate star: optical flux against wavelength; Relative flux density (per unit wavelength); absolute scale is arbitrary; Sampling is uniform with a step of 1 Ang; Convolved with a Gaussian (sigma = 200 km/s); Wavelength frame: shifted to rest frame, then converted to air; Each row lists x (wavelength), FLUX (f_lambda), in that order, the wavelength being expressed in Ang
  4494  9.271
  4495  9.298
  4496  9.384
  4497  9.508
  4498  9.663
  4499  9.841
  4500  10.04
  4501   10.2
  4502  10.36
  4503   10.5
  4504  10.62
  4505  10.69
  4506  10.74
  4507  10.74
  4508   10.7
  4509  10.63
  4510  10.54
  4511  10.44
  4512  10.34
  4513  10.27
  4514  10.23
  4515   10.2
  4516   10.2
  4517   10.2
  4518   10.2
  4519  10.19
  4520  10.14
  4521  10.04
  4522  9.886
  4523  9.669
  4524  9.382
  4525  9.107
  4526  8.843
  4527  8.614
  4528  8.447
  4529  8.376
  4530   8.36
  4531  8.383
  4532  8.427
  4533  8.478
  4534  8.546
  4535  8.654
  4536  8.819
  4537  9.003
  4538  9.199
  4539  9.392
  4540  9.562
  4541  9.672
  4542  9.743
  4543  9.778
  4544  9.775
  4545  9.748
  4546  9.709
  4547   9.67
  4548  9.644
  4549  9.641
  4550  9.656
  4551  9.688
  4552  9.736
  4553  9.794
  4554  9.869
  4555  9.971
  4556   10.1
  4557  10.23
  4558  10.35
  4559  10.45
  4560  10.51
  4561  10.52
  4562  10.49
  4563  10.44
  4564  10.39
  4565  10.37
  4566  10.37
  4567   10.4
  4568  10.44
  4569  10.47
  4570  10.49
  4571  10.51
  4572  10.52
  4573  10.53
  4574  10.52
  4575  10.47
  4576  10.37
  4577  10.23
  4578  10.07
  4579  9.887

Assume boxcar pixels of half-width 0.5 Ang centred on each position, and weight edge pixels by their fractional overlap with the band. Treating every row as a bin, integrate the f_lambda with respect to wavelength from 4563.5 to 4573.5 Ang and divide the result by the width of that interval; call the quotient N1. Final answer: 10.45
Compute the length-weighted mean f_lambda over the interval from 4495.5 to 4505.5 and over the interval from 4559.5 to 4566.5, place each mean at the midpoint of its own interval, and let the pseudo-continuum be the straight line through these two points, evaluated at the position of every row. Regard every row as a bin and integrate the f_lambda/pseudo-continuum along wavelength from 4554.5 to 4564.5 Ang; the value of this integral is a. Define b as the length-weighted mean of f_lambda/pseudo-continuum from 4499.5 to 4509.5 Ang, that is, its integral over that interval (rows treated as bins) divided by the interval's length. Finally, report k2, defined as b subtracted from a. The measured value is 8.9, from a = 9.93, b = 1.04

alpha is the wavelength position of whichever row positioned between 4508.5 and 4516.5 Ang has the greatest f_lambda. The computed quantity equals 4509 Ang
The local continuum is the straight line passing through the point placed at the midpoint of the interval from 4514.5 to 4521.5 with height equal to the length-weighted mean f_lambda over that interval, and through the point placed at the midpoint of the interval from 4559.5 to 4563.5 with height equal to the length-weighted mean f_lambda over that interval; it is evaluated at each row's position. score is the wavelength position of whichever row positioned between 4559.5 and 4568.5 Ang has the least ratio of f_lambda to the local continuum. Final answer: 4566 Ang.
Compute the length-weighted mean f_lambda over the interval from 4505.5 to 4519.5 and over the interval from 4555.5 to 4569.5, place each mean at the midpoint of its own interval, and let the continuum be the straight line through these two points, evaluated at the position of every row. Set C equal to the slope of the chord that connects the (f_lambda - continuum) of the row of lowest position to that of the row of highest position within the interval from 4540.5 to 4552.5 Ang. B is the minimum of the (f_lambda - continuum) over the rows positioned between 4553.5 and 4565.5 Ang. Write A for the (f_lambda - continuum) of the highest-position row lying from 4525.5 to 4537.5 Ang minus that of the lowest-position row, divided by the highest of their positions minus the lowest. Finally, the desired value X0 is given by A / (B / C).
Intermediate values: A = 0.015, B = -0.5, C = 0.006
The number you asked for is -0.0002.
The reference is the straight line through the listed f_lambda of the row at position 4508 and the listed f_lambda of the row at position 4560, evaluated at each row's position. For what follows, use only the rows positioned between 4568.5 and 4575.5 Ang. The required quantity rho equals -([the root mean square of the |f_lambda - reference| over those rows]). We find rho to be -0.04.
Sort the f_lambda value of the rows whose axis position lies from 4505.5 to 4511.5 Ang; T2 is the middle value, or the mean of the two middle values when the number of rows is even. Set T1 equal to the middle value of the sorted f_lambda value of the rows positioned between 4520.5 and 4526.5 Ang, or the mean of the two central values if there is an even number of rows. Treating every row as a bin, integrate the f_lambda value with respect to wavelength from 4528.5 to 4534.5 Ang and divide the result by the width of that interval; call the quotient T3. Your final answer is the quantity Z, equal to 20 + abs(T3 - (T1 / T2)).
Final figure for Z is 27.5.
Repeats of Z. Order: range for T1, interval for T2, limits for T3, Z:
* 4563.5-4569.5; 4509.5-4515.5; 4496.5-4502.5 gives 28.9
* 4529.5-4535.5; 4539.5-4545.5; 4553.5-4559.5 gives 29.3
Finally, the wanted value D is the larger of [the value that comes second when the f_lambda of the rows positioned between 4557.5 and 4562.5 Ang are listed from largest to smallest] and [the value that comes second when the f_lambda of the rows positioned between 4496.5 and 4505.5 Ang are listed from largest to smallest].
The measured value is 10.62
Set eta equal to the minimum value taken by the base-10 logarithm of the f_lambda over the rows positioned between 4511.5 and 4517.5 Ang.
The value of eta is 1.01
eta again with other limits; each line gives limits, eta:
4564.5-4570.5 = 1.02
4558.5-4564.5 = 1.02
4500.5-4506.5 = 1.01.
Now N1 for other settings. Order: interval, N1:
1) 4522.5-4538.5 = 8.77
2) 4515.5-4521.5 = 10.16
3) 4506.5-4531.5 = 9.77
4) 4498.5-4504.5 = 10.26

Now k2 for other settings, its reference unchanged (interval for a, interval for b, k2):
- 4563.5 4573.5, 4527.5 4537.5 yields 9.1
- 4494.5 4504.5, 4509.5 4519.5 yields 8.9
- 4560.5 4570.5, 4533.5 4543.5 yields 9.1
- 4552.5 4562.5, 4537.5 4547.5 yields 8.9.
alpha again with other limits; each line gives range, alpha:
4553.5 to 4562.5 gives 4561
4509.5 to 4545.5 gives 4510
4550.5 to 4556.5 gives 4556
